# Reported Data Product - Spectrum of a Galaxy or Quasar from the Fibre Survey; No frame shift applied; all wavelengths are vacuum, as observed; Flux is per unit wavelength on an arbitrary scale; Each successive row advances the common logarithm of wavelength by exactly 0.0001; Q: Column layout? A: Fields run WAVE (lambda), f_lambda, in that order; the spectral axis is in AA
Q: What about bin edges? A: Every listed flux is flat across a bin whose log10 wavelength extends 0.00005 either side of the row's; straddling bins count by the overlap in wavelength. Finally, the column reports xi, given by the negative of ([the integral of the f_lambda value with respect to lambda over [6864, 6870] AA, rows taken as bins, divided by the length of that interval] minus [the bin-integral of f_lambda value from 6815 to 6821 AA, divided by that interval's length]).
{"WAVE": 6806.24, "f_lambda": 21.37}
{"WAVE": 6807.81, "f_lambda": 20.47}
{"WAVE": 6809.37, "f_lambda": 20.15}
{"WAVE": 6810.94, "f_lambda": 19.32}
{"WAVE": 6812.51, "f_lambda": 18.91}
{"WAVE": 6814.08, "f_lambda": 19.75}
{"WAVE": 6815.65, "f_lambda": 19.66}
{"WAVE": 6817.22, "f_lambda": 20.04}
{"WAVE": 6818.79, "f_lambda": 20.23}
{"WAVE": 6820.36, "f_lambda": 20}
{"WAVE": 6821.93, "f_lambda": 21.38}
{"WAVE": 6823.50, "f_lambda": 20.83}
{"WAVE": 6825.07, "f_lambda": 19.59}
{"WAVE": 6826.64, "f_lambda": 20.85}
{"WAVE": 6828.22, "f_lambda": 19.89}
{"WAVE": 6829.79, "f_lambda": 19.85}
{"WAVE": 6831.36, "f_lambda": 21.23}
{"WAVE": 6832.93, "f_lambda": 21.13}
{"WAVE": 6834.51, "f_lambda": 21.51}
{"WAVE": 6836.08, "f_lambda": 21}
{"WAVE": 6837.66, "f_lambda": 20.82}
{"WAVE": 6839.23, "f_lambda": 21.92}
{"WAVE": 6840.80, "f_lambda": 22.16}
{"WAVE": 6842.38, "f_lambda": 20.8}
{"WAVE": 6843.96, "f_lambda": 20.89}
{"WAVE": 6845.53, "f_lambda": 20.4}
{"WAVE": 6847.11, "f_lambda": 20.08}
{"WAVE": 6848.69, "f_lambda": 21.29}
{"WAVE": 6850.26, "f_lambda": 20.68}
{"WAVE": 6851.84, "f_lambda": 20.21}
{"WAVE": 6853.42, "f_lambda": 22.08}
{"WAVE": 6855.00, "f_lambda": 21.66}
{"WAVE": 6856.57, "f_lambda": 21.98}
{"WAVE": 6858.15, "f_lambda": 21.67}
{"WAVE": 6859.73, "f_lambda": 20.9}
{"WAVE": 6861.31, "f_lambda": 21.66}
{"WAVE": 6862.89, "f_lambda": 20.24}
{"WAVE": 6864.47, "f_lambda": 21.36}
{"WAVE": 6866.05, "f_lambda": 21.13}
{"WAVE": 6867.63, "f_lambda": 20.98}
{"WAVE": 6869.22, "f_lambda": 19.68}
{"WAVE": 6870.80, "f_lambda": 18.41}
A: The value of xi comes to -0.7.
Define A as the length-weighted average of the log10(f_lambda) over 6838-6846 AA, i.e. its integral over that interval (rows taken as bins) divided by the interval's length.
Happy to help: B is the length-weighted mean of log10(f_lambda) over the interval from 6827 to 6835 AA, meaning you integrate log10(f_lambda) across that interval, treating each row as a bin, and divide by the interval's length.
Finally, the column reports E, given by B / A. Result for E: 0.99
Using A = 1.33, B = 1.31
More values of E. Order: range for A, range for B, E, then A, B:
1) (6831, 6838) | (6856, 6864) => 1.00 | 1.32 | 1.33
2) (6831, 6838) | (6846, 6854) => 0.99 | 1.32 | 1.32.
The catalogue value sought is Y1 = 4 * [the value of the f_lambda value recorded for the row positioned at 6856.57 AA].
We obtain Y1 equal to 88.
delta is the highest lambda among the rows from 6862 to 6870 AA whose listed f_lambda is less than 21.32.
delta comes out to 6869.22 AA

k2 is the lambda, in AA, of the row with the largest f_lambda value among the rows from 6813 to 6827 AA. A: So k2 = 6821.93 AA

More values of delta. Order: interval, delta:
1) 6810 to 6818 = 6817.22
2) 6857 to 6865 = 6862.89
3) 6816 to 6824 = 6823.50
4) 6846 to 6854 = 6851.84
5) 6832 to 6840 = 6837.66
